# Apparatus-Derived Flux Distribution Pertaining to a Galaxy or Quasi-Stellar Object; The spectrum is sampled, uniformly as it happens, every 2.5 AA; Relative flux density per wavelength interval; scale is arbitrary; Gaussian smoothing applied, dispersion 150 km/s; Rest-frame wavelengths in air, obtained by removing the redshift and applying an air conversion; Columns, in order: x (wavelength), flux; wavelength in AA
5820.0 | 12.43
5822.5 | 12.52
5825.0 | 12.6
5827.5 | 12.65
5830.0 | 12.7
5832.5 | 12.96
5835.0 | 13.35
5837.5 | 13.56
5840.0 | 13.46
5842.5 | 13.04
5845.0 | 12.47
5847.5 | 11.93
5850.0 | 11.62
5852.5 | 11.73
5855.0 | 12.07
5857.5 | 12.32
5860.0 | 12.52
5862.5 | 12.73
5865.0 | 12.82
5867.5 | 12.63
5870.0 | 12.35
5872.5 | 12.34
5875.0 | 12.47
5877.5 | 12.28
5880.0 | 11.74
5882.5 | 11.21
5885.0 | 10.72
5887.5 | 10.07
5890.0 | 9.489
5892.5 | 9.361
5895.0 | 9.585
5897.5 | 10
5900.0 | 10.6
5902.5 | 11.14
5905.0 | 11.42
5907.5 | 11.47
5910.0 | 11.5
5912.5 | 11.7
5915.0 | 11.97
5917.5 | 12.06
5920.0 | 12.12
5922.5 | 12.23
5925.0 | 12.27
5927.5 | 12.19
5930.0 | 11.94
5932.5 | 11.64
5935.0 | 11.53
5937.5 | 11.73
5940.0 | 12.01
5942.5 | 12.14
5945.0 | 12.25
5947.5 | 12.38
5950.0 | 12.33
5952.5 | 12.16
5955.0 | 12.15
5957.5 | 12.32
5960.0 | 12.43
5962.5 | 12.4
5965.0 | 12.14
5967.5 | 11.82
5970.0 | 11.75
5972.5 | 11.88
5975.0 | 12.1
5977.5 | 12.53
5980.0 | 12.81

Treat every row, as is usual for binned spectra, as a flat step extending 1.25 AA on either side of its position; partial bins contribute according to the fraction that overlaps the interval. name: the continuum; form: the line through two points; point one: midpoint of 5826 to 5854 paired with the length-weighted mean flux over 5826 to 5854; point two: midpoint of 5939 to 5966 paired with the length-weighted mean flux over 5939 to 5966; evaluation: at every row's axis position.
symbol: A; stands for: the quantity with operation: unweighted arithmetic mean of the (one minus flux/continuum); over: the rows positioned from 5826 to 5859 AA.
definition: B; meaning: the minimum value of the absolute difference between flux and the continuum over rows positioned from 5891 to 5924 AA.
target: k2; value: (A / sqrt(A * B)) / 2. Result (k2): 0.1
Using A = 0.005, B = 0.13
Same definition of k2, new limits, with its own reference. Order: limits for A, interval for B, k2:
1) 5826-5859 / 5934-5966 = 0.2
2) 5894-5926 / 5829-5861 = 1.4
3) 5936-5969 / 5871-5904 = 0.1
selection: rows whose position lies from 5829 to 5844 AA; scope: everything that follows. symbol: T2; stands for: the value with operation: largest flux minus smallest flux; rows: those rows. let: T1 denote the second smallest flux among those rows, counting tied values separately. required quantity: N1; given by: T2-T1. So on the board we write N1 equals -12.1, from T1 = 12.96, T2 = 0.86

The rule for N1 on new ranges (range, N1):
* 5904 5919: -10.8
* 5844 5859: -10.9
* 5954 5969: -11.5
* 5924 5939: -10.9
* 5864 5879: -11.8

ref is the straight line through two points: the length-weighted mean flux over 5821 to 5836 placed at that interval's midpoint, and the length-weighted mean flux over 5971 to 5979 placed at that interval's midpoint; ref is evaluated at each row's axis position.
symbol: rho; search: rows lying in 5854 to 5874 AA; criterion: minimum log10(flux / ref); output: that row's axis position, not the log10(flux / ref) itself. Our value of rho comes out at 5855.0 AA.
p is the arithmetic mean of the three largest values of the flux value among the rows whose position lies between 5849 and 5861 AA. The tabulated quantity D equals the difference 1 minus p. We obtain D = -11.3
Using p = 12.3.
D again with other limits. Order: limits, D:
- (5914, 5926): -11.2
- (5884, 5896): -9.1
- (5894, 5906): -10.1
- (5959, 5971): -11.3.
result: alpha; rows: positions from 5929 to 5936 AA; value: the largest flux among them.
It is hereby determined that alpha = 11.94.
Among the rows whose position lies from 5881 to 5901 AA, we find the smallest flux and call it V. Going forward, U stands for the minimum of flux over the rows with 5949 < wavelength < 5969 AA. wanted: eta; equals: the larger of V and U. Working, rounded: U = 11.82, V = 9.361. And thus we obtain 11.8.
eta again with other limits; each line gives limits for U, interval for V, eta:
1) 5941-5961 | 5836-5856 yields 12.1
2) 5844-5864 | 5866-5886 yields 11.6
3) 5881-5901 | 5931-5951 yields 11.5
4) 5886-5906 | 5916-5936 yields 11.5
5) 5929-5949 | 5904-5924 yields 11.5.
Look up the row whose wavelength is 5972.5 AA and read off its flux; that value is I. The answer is 11.88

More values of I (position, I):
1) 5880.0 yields 11.74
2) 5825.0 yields 12.6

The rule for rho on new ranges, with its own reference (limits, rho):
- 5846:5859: 5850.0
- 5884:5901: 5892.5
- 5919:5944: 5935.0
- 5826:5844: 5827.5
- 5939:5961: 5940.0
